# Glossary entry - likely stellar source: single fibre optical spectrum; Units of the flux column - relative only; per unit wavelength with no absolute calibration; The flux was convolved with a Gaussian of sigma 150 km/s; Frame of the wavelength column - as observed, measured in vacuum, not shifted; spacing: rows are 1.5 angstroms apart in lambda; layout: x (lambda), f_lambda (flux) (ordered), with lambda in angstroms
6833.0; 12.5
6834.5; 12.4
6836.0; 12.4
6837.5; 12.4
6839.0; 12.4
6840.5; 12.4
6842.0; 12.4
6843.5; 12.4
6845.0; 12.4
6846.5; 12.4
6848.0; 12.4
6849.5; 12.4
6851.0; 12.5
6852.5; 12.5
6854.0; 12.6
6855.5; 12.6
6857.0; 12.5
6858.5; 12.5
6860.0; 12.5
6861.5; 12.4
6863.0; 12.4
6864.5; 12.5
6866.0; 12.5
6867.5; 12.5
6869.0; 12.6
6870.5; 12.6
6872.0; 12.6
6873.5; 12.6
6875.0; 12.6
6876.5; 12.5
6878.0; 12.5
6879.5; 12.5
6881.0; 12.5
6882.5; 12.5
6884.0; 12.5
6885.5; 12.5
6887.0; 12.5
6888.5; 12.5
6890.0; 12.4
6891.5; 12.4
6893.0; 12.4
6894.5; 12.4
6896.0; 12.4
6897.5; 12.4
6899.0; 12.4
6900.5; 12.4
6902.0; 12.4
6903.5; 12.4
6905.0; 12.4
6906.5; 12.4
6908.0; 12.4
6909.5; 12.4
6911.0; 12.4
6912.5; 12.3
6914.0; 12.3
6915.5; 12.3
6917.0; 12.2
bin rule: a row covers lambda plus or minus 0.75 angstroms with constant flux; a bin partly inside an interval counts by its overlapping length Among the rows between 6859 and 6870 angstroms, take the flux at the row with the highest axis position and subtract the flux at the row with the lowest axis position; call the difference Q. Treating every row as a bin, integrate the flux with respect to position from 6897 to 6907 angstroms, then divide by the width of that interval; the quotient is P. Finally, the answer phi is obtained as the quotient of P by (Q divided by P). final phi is 1538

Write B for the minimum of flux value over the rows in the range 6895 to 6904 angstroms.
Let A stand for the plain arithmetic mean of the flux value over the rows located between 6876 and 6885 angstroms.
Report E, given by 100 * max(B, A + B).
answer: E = 2490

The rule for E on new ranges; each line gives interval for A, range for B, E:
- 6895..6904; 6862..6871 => 2480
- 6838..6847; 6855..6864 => 2480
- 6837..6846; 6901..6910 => 2480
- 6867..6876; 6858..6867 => 2498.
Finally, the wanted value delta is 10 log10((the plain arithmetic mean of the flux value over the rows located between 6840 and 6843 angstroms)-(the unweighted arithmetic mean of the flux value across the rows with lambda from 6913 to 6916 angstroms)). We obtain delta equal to -10.0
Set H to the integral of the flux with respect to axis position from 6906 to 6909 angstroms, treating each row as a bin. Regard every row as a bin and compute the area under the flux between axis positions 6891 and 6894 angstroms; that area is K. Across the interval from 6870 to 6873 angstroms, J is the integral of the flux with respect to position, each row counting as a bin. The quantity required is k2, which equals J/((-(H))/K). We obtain -37.8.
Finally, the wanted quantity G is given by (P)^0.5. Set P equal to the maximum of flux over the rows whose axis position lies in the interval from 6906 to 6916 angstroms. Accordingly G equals 3.52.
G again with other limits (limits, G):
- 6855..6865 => 3.55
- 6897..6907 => 3.52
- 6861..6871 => 3.55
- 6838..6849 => 3.52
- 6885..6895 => 3.54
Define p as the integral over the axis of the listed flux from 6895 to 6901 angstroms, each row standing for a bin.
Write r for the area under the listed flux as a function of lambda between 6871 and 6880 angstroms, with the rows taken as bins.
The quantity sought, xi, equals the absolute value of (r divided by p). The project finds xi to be 1.5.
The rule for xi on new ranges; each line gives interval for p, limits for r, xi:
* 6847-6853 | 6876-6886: 1.7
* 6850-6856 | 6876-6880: 0.7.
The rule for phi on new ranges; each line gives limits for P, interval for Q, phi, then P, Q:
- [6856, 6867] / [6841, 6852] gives 1556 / 12.5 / 0.10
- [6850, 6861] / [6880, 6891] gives -1568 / 12.5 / -0.10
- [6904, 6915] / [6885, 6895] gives -1530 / 12.4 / -0.10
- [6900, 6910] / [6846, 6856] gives 769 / 12.4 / 0.20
